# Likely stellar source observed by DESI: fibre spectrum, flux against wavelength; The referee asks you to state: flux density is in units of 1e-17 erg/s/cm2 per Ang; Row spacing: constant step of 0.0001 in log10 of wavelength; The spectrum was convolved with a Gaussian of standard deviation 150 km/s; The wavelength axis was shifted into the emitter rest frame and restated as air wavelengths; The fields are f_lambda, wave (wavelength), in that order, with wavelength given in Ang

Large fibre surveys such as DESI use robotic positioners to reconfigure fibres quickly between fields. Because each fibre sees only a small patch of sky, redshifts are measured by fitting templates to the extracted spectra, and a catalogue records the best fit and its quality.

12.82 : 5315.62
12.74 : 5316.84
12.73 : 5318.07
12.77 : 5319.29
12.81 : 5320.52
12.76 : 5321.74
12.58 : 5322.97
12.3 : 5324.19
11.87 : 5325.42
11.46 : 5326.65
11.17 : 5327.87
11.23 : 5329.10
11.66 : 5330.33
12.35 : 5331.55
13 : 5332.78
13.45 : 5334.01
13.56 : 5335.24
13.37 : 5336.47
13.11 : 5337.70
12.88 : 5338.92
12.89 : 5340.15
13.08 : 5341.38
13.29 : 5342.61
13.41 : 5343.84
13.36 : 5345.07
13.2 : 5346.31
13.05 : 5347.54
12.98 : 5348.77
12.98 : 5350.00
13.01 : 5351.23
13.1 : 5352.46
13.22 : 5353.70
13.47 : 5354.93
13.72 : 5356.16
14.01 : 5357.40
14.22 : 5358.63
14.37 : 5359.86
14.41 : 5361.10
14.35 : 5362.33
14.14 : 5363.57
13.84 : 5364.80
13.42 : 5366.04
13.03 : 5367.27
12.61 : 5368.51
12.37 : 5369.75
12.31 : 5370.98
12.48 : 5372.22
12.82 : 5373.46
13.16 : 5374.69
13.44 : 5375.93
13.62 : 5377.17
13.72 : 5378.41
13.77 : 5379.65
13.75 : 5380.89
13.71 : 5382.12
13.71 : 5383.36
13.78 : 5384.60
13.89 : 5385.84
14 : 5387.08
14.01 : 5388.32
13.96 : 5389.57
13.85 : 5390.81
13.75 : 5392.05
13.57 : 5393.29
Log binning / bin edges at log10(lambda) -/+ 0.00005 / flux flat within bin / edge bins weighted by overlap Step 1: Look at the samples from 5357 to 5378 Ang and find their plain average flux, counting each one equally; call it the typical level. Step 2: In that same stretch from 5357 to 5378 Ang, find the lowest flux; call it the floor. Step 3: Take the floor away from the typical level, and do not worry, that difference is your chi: 1.1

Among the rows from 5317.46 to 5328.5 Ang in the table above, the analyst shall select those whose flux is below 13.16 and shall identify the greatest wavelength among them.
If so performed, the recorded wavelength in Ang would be 5327.87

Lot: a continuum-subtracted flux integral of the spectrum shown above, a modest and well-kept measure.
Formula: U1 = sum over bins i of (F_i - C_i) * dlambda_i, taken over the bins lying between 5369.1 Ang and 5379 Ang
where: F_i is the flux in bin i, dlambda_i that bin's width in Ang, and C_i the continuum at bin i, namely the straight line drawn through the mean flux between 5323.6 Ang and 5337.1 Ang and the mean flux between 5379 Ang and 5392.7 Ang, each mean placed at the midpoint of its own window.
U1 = -5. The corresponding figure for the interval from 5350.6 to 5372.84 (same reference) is 6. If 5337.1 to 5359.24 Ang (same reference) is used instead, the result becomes 11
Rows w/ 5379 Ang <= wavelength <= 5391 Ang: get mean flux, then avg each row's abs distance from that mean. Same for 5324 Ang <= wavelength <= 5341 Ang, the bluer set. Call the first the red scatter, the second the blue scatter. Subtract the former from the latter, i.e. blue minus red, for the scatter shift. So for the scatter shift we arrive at 0.63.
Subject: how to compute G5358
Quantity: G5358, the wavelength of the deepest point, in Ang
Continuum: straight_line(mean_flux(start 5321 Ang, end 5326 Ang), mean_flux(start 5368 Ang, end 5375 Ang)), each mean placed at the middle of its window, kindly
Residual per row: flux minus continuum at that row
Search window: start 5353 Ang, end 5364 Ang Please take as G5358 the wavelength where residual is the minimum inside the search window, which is 5353.70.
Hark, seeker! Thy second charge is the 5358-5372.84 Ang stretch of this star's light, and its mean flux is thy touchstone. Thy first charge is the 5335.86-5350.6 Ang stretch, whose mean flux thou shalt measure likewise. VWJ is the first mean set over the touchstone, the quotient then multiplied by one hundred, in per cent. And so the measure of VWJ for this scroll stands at 98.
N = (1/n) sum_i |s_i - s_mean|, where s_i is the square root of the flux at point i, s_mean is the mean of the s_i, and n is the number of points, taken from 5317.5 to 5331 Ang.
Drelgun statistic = 0.08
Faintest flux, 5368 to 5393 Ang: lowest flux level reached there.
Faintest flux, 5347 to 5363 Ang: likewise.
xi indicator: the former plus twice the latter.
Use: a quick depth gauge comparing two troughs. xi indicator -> 38.3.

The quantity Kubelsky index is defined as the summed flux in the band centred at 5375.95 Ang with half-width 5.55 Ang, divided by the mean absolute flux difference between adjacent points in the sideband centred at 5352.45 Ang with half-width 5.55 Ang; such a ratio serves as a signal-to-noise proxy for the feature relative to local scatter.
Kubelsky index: 866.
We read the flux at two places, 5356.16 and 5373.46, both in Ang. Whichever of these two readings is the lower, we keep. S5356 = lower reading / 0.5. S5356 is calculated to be 25.6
